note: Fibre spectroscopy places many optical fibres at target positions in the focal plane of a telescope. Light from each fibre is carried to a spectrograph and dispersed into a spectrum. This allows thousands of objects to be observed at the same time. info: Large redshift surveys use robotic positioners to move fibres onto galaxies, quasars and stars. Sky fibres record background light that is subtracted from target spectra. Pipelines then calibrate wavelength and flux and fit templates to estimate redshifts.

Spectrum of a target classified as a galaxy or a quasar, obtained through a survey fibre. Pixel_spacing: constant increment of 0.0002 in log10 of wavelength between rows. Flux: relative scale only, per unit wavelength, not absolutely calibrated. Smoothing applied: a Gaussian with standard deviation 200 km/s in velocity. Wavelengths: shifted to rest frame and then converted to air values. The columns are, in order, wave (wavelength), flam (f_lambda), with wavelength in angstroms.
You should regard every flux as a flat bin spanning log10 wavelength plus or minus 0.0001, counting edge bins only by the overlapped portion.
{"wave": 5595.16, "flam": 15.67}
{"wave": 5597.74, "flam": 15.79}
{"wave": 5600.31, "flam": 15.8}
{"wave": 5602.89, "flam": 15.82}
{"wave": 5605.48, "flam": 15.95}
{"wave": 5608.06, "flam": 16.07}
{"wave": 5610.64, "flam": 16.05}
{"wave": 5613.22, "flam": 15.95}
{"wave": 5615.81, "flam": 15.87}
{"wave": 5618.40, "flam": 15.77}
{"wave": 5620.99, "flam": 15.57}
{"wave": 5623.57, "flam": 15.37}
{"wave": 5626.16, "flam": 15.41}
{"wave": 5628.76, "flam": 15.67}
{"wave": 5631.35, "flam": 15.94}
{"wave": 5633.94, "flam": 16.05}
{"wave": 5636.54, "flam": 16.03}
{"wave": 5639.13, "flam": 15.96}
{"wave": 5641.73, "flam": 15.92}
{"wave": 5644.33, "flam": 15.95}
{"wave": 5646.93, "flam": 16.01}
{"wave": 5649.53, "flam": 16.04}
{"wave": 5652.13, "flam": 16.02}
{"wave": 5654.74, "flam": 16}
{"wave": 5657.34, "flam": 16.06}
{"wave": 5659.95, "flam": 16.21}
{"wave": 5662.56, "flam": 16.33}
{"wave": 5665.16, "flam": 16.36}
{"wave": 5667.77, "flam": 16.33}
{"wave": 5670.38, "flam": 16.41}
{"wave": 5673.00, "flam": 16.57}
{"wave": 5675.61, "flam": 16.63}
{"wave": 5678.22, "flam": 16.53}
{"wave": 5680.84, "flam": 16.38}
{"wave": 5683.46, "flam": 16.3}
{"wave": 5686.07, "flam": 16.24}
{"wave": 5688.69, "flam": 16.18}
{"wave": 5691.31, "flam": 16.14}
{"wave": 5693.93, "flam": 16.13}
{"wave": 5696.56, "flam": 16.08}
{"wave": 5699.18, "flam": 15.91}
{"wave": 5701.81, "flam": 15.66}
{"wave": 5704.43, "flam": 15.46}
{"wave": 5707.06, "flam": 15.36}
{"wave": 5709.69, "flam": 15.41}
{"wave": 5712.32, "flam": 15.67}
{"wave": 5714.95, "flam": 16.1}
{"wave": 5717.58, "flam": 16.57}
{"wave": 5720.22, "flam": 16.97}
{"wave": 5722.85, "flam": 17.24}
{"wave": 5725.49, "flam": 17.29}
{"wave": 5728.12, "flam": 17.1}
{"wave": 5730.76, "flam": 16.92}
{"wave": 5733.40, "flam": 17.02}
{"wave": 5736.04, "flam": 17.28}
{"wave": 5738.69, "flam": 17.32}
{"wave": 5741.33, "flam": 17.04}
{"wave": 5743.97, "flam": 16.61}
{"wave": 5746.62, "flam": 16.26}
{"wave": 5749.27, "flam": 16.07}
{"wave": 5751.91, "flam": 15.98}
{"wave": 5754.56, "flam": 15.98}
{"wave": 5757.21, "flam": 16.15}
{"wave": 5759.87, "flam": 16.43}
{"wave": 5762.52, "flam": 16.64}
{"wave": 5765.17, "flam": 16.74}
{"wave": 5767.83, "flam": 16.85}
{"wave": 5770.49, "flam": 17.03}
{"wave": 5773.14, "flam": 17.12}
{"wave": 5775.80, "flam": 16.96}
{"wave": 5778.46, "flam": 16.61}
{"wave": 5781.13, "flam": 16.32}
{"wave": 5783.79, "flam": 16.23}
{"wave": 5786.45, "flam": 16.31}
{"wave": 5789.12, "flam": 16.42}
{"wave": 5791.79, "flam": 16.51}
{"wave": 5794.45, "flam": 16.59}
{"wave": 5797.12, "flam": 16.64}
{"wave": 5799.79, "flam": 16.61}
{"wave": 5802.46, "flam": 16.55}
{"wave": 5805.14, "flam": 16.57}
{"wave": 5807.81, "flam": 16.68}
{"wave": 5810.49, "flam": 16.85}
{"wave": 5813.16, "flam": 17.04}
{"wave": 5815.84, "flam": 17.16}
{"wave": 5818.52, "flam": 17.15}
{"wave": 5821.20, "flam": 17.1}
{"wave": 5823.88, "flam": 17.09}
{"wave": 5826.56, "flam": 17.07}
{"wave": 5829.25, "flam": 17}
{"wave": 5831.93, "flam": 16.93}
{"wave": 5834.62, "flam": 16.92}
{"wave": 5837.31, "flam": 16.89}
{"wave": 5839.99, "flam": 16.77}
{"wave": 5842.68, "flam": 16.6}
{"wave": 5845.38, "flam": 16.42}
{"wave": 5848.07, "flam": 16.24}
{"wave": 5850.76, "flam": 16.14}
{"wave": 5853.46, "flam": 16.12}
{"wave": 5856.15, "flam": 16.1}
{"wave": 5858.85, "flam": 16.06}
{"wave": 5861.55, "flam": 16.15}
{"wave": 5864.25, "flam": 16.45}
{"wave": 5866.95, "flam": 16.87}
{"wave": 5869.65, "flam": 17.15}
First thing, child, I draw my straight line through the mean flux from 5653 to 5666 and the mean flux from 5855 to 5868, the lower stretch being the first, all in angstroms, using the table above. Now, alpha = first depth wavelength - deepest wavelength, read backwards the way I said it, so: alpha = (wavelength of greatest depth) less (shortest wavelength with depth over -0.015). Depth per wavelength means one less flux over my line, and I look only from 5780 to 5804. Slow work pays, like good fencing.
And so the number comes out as 2.7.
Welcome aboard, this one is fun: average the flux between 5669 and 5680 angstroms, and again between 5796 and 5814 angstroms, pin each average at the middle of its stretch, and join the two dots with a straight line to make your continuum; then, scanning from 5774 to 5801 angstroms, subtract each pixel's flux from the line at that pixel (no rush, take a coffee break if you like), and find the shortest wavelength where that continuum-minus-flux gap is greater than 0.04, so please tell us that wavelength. 5778.46 angstroms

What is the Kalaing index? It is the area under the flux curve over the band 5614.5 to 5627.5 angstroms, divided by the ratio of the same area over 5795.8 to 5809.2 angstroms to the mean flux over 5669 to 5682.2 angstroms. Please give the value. 15.0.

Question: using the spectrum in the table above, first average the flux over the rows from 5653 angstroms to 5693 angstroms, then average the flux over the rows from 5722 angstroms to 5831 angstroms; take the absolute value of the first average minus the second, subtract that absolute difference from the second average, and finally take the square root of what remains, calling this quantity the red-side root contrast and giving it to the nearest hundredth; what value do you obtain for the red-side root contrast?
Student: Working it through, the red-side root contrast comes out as 4.04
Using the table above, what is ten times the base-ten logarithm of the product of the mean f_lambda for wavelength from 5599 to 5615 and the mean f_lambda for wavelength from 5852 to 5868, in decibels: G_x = 24.1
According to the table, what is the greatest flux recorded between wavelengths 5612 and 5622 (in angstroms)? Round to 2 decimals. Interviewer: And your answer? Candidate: 15.95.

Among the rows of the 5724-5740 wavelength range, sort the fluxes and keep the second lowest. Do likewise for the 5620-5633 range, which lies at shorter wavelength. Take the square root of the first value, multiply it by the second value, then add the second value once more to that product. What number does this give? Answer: 79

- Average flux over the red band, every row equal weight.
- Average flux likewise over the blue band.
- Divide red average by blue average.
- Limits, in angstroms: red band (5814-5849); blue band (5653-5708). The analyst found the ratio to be 1.04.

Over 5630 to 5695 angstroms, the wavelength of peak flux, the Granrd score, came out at 5675.61 angstroms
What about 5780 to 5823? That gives 5815.84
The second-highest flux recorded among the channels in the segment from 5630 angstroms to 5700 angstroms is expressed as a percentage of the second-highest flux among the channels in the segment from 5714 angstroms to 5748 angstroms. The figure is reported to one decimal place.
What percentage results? 95.8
